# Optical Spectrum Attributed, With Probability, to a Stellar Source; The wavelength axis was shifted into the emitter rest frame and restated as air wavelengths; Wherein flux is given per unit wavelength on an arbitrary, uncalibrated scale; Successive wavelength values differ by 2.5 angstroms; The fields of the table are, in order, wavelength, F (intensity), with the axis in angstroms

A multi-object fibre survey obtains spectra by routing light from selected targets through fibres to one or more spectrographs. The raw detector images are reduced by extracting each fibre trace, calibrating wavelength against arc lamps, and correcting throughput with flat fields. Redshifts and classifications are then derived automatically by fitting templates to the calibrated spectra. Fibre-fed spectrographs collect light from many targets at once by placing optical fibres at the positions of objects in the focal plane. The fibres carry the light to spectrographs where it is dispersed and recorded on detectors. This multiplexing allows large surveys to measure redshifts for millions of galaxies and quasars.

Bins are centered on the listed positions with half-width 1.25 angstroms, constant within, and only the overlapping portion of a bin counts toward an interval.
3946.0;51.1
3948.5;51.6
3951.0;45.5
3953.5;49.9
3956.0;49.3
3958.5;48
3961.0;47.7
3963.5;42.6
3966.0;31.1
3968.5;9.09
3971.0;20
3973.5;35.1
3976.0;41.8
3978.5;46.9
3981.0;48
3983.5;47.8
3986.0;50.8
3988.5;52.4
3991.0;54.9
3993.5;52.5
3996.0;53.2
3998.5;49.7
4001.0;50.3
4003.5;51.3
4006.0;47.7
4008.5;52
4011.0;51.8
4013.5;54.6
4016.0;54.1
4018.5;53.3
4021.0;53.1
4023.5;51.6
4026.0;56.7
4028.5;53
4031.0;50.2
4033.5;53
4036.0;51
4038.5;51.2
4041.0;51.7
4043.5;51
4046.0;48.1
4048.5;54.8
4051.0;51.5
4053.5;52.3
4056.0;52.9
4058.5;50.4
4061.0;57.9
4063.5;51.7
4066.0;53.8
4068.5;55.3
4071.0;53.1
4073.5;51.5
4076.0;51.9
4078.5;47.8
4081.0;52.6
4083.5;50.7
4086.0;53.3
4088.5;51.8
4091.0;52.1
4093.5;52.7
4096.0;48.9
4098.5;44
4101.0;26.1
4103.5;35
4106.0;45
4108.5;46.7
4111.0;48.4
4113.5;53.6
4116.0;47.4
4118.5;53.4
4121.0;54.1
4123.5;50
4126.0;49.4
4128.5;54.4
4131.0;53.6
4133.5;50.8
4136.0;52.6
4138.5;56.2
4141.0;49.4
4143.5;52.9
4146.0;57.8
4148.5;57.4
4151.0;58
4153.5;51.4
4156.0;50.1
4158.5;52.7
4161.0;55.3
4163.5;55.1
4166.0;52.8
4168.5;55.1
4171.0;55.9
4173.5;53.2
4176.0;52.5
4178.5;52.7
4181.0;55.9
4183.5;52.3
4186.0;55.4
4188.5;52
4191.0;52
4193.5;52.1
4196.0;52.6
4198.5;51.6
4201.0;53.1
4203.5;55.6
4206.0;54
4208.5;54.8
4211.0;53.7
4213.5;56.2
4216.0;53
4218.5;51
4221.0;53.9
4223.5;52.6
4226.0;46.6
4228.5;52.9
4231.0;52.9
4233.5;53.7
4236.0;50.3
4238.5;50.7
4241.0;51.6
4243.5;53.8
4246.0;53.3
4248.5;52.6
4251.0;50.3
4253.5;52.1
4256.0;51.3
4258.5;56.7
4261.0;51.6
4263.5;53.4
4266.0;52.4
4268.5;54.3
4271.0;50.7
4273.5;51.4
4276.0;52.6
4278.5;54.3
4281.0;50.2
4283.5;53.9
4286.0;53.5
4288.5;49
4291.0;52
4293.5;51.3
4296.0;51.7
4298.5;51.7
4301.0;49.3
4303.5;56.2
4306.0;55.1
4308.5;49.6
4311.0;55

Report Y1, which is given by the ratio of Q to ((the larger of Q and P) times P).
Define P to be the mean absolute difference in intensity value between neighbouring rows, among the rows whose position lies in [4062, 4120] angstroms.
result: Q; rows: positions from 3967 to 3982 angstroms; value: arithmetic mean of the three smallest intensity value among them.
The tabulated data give 0.24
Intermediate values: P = 4.09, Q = 21.4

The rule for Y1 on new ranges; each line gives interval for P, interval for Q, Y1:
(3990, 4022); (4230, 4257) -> 0.58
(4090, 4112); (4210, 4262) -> 0.16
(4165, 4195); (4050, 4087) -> 0.55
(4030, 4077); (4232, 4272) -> 0.40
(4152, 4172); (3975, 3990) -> 0.58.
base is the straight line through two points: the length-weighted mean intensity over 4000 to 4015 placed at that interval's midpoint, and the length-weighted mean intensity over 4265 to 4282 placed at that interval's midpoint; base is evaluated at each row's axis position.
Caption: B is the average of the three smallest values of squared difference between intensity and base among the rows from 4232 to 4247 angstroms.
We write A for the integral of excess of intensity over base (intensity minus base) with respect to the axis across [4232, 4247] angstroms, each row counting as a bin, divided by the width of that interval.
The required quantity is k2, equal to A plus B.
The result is 1.3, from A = 0.0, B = 1.2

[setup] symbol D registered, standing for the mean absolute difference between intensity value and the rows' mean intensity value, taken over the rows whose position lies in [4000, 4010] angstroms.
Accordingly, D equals 1.3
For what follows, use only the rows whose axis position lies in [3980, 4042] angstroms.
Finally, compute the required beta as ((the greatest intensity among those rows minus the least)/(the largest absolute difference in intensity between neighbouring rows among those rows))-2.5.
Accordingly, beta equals -0.74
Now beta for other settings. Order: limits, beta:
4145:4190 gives -1.30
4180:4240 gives -0.98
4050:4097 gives -1.15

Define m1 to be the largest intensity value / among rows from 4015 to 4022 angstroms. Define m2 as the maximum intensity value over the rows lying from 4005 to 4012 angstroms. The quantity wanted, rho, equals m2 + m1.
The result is 106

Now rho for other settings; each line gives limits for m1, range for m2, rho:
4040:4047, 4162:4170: 107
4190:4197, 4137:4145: 109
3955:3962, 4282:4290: 103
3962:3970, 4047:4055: 97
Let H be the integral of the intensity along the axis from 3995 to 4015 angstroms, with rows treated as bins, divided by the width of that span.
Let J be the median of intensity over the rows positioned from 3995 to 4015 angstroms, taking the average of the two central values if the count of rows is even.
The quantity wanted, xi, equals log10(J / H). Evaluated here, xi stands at 0.0018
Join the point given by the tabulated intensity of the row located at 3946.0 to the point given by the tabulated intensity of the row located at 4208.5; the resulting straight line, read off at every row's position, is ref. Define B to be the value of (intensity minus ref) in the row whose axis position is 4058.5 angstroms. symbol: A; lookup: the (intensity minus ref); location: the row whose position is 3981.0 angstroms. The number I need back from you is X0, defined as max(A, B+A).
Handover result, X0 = -4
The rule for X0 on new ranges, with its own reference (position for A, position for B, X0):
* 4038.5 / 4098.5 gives -1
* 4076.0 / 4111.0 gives -1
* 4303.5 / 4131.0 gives 0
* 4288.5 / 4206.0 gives -7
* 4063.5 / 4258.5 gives 0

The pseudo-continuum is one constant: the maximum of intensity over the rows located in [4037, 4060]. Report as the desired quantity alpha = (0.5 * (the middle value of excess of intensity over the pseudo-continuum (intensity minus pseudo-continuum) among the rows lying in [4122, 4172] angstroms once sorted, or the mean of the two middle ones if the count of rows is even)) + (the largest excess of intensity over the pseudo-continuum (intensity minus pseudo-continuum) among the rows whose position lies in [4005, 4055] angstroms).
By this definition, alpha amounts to 1.1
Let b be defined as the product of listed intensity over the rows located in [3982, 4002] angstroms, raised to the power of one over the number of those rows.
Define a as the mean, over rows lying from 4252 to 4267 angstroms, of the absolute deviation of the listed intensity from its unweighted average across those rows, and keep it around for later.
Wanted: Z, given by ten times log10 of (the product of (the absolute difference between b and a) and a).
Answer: 18.5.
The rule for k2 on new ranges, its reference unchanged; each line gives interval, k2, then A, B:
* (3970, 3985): 3.0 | -10.8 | 13.8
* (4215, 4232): 0.1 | -0.3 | 0.5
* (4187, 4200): 0.1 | 0.1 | 0.0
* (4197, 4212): 3.0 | 1.7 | 1.3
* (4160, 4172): 9.9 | 2.9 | 7.0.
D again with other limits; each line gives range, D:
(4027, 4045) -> 0.8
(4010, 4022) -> 0.8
